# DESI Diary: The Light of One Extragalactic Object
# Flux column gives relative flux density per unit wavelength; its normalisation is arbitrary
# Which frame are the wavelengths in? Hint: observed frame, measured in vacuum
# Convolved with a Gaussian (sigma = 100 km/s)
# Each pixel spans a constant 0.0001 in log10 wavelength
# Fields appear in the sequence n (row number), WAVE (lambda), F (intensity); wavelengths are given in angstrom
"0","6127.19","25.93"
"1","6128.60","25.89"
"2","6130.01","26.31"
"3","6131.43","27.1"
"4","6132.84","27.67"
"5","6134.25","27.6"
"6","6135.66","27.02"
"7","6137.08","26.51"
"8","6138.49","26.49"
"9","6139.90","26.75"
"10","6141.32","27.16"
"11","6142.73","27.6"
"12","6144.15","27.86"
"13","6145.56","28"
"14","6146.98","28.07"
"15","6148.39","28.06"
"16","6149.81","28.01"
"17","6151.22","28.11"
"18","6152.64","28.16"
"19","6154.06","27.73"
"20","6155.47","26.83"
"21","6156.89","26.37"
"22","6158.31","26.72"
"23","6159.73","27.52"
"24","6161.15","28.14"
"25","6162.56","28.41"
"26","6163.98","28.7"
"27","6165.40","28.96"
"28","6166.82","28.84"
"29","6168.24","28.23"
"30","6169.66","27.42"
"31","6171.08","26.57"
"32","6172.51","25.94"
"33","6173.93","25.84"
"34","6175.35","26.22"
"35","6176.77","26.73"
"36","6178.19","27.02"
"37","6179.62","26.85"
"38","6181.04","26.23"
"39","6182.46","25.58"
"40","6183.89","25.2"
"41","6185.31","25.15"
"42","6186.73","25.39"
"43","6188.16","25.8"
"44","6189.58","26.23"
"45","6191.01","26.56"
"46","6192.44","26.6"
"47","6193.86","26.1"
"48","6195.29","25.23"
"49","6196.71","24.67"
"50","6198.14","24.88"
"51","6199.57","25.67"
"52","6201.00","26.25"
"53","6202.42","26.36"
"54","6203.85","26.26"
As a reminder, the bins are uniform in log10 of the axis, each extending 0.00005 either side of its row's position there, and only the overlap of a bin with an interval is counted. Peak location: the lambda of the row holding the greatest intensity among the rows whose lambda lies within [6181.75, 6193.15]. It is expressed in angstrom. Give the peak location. 6192.44 angstrom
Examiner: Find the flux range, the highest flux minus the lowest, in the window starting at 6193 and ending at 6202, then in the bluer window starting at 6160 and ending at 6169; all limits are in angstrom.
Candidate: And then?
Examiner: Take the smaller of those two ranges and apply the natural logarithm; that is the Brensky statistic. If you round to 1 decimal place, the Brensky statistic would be -0.2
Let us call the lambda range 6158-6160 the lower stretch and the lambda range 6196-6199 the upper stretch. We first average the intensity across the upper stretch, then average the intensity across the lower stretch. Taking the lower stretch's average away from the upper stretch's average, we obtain -2.3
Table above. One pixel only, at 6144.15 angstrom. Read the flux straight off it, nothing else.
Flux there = 27.86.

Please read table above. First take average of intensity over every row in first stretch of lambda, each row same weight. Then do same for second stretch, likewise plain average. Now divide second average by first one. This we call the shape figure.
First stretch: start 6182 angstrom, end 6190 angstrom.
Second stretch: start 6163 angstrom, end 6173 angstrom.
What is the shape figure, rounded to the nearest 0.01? 1.09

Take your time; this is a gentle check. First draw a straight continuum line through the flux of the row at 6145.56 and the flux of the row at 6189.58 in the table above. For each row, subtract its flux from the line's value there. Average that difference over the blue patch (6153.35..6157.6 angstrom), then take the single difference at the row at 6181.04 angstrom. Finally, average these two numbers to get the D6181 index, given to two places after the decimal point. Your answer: 0.48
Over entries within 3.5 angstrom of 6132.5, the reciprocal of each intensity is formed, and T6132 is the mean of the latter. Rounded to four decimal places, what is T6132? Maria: 0.0369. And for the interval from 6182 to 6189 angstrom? 0.0393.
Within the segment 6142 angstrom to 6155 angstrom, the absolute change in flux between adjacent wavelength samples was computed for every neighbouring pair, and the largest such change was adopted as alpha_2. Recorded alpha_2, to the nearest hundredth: 0.43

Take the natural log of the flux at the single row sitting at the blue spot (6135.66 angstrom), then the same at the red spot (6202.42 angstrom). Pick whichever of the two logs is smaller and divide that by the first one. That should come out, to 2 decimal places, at 0.99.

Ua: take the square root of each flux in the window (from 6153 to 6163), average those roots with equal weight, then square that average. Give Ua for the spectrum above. 27.4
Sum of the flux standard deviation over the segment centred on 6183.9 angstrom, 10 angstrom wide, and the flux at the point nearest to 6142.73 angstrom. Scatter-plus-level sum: 28.2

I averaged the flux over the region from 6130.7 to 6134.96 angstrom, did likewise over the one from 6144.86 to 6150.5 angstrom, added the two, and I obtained 55.5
